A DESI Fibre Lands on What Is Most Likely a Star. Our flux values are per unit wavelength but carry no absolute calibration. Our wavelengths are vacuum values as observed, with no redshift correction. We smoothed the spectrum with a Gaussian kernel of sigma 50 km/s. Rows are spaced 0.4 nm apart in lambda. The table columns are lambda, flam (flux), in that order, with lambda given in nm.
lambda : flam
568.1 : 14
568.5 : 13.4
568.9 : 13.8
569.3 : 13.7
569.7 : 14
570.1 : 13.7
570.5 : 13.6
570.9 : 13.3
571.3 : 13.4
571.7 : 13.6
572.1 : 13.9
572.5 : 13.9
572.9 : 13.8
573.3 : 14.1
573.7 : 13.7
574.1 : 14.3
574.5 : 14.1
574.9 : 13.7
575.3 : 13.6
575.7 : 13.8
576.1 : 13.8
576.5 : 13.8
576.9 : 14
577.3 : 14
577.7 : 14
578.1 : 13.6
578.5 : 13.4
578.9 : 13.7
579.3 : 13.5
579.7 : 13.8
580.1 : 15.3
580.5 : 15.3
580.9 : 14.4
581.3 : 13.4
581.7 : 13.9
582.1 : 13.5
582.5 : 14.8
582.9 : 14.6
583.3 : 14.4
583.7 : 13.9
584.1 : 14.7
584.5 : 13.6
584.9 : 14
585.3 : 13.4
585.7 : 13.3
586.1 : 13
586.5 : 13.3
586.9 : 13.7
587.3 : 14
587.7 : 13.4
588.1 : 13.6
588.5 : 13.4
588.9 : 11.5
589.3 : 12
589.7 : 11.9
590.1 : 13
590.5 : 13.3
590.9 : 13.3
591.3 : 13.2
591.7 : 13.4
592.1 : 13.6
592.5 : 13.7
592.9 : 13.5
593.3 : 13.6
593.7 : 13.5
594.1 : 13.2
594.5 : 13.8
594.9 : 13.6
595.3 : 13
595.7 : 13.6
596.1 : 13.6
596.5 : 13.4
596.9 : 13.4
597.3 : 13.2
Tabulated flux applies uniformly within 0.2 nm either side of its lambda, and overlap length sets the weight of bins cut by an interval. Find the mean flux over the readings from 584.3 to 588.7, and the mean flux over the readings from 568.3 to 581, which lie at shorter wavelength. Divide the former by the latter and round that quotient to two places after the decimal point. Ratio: 0.97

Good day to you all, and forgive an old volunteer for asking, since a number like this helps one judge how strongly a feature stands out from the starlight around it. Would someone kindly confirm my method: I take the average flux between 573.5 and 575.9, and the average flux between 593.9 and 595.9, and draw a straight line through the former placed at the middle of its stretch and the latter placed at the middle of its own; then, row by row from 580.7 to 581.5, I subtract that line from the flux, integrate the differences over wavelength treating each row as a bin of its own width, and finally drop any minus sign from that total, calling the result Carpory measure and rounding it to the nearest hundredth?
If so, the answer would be 0.13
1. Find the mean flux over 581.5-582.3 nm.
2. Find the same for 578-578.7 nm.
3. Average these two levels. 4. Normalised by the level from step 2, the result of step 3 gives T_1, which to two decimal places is 1.01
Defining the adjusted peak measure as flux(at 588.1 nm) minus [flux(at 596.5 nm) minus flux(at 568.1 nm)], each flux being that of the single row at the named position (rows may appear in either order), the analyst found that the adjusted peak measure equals 14.2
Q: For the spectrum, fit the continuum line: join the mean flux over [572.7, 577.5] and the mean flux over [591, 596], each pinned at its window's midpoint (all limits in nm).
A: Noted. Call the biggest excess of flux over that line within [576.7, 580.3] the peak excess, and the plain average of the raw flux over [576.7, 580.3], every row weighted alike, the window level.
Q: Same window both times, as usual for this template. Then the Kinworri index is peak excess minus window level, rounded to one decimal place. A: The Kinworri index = -12.4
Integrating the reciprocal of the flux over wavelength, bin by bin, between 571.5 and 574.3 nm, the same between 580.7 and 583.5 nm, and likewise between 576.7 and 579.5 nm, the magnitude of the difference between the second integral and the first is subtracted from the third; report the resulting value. 0.201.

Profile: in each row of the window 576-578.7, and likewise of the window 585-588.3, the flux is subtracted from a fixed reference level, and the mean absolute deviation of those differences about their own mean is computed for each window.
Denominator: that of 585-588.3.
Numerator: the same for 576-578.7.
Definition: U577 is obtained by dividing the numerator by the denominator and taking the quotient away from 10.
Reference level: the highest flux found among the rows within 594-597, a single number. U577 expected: 9.2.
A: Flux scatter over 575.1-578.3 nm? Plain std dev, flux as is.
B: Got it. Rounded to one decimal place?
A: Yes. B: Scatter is 0.2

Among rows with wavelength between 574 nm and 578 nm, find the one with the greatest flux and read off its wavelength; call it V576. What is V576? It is 574.1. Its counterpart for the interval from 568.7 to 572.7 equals 569.7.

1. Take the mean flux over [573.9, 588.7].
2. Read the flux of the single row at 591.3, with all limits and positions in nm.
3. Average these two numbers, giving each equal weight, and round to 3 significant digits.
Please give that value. 13.5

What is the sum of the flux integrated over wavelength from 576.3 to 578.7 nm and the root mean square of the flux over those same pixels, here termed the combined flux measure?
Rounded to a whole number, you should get 47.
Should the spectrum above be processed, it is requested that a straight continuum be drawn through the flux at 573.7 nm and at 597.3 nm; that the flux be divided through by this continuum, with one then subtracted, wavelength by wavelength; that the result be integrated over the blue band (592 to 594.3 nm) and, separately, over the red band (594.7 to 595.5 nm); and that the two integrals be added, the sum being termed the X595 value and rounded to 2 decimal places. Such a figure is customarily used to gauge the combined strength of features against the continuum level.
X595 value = 0.04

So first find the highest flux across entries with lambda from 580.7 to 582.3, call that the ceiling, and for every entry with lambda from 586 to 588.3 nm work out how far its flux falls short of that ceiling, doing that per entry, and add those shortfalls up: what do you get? 5.4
